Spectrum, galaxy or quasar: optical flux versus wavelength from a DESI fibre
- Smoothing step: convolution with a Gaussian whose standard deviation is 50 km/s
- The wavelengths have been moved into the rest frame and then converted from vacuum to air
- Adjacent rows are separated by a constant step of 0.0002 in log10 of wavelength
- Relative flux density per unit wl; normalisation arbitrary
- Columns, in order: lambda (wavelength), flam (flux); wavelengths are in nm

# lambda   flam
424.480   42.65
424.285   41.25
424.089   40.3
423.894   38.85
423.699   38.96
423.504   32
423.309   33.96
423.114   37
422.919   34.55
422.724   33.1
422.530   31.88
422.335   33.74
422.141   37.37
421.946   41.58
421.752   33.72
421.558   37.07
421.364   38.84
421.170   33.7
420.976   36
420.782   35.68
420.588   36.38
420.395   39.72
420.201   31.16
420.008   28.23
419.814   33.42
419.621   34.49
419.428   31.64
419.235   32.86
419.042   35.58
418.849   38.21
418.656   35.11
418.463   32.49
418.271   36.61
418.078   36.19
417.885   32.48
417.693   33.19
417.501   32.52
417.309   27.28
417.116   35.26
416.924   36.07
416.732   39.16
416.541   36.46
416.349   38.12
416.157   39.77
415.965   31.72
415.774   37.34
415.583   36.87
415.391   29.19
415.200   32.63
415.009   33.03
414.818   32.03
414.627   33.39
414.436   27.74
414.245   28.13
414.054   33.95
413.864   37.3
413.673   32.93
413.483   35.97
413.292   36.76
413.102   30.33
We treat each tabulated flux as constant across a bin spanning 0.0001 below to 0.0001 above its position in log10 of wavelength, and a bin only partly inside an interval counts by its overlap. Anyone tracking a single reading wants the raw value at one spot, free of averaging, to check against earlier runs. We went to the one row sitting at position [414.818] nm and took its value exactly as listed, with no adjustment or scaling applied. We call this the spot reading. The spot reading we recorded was 32.03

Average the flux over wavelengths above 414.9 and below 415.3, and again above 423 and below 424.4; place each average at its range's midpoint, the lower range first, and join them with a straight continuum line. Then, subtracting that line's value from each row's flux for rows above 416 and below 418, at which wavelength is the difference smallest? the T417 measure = 417.309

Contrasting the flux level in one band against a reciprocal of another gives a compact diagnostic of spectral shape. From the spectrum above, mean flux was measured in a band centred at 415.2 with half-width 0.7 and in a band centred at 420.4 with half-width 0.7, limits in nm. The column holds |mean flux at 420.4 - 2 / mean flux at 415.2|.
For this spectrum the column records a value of 34.3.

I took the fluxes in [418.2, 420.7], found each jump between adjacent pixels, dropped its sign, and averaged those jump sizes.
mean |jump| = 3.4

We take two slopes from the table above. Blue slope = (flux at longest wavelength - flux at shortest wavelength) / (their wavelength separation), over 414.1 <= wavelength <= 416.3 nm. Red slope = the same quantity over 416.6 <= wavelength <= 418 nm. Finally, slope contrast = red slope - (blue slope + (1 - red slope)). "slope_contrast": -19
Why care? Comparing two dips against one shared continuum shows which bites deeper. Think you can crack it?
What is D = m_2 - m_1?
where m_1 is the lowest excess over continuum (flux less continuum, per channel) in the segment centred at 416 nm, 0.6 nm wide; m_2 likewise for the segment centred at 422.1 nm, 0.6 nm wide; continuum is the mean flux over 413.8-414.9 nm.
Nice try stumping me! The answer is 2.0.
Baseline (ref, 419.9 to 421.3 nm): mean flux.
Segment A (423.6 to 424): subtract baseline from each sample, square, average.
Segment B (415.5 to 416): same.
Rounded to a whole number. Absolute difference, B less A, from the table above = 13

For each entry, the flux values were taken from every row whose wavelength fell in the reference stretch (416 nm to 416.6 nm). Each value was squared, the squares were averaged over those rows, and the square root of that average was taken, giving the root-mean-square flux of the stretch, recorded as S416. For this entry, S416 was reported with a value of 38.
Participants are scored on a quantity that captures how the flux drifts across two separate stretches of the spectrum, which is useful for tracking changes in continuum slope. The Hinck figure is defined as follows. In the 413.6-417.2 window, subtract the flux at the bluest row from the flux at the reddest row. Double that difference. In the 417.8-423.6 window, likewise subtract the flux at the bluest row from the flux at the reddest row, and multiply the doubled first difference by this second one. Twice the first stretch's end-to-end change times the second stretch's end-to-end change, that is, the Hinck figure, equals -2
